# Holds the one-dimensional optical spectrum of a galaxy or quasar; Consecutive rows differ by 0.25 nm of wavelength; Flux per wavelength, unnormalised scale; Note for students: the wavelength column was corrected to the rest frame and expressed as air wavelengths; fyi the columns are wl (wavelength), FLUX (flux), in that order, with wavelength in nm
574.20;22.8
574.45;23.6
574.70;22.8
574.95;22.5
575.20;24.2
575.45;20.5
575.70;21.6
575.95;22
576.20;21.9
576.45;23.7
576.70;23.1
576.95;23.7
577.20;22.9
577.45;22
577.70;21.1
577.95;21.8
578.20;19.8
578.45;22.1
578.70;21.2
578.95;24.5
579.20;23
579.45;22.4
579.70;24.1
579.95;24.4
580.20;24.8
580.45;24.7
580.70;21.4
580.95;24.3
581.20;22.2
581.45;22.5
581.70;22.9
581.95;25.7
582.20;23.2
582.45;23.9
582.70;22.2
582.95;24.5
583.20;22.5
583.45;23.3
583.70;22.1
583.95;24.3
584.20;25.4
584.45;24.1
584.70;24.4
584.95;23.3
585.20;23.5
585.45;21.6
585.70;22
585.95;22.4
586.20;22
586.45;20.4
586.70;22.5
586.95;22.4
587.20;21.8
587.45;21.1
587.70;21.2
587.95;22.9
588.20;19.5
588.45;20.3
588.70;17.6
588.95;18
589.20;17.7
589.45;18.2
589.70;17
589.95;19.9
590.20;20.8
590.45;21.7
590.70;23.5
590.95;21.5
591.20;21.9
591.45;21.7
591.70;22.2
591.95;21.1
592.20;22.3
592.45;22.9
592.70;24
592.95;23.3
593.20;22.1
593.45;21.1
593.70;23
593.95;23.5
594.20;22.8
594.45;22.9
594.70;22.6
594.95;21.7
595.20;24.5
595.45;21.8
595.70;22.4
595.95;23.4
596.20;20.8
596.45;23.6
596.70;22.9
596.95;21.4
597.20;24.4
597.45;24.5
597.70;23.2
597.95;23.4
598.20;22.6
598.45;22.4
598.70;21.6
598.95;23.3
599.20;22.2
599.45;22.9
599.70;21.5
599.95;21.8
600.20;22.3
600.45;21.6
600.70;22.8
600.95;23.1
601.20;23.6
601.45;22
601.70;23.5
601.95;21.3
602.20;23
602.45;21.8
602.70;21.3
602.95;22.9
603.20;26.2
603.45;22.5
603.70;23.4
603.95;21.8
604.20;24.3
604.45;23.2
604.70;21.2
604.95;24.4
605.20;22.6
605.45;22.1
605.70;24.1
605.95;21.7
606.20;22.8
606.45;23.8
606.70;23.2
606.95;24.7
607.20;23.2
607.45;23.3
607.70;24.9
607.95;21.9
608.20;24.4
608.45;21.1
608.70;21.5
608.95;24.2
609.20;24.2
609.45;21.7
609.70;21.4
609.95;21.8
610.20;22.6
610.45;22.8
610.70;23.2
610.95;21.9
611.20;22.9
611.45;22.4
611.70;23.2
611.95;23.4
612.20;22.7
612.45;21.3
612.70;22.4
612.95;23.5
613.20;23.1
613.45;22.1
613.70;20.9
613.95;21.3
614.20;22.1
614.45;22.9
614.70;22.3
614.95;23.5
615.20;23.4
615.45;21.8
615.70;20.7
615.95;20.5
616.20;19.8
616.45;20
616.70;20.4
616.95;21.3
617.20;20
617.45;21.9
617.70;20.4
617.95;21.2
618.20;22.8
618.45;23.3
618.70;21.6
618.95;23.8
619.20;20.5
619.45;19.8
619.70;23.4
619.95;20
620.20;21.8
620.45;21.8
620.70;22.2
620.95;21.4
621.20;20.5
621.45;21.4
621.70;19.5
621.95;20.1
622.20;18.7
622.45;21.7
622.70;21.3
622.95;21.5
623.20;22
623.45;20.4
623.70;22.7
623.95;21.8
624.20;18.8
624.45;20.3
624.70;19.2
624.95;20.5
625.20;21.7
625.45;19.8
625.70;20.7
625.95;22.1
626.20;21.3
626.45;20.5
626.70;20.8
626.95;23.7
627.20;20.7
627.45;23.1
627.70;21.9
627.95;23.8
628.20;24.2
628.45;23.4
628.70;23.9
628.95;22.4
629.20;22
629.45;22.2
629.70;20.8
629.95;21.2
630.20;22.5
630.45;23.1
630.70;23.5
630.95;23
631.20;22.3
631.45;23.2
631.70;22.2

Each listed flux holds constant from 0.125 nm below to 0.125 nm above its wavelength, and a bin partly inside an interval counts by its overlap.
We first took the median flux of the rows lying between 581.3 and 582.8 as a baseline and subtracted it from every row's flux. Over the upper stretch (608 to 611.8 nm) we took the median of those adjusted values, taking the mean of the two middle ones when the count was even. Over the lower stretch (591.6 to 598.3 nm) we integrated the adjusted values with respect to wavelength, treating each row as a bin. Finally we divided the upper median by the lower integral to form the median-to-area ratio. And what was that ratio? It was 0.23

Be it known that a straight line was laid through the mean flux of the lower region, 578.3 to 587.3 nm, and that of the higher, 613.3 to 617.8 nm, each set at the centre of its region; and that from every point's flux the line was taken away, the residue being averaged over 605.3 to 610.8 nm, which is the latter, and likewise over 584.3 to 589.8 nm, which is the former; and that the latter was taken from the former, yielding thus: -2.9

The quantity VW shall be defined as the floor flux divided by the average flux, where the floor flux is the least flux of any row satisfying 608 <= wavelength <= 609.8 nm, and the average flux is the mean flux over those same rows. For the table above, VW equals 0.932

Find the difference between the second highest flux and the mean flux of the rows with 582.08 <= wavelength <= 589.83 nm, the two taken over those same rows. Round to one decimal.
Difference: 2.7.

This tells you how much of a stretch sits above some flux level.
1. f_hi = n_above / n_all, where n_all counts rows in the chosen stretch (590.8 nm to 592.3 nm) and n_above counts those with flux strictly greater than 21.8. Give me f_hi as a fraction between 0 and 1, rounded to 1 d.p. 0.5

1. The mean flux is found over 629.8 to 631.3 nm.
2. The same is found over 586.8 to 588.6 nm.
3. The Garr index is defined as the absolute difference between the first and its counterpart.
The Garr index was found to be 1.3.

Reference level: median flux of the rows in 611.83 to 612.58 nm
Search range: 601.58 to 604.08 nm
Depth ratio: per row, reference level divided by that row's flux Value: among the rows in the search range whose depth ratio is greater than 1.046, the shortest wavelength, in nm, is 601.95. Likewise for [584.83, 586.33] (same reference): 585.45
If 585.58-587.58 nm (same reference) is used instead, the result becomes 586.45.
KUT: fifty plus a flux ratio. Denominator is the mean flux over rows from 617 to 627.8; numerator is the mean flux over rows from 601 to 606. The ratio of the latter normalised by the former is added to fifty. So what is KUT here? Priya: 51.1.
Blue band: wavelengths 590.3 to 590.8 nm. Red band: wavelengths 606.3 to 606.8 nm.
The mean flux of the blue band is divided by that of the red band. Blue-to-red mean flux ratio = 0.96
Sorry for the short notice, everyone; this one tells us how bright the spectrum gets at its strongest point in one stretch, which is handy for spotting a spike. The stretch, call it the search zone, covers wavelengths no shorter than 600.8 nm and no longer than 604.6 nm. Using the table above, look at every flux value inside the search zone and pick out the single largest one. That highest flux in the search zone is 26.2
